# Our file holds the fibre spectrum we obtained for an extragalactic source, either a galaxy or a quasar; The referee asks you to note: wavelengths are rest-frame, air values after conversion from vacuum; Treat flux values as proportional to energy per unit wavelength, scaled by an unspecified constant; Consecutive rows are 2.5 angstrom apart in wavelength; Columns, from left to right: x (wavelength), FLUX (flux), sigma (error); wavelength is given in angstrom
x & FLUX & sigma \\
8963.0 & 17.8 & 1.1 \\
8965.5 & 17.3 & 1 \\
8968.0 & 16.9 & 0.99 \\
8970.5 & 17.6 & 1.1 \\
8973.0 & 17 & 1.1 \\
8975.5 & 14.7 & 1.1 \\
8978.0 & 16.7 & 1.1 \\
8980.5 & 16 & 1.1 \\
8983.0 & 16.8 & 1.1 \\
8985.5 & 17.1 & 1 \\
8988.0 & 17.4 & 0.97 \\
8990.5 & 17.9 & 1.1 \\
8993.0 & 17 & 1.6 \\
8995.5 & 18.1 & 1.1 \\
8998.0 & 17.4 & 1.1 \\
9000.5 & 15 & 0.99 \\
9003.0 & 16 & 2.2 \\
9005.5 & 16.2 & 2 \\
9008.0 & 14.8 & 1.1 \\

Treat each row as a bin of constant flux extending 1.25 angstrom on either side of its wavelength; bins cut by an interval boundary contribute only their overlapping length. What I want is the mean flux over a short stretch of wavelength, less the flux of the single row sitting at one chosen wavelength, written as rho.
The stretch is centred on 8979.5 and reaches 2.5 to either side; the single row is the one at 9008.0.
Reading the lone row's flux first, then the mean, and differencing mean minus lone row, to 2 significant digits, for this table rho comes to 1.6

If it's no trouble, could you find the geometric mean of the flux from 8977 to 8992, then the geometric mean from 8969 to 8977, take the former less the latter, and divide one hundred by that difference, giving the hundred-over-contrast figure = 170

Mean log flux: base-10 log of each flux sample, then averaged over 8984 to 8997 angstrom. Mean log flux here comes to 1.243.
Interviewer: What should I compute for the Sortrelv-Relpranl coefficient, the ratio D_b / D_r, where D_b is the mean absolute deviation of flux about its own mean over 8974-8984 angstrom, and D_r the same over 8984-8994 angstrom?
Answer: 2.3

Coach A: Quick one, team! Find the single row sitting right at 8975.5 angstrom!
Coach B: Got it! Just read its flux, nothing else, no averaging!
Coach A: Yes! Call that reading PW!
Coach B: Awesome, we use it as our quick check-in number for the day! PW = 14.7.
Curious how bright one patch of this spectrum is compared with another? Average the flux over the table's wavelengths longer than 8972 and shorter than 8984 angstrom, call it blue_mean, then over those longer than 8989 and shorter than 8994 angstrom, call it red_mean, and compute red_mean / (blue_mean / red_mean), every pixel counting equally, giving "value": 18.8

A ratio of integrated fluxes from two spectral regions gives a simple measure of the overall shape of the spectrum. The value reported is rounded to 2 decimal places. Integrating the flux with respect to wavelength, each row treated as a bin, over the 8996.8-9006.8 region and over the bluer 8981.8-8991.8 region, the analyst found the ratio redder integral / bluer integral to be 0.93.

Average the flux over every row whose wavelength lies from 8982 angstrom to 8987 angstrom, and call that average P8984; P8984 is 17.0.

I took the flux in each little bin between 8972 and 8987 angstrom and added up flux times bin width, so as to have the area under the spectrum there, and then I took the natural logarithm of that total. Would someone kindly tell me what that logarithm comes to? 5.50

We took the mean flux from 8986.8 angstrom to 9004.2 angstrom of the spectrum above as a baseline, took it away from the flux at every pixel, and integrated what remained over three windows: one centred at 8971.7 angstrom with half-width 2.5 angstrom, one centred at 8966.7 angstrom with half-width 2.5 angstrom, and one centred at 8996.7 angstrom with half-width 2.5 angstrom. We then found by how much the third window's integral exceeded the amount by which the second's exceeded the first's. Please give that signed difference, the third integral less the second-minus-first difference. 5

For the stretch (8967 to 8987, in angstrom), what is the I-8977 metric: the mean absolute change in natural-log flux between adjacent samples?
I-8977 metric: 0.065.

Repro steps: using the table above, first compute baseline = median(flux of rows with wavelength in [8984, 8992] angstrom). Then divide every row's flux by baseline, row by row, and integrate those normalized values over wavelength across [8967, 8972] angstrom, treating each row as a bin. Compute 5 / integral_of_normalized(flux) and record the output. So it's 1.01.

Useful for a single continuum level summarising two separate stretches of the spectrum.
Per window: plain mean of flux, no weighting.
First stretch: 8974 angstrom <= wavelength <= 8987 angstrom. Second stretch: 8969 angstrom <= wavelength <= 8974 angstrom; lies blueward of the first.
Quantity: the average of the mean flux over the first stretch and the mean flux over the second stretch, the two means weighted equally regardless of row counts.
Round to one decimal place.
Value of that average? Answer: 16.8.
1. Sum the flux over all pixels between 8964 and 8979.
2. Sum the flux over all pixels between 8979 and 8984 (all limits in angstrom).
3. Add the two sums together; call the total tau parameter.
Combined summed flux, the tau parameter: 133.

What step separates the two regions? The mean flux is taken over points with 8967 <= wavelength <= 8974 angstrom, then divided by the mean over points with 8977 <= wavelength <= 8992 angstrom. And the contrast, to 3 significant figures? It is 1.01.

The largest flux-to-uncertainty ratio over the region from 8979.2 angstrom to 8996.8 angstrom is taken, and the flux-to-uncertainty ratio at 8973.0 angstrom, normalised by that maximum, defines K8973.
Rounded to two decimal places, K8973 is 0.86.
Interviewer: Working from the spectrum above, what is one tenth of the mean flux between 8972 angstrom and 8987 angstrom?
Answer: 1.64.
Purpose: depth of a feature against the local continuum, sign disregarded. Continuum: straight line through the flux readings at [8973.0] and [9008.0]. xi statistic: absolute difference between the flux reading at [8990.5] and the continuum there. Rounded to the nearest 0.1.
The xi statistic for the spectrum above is 2.0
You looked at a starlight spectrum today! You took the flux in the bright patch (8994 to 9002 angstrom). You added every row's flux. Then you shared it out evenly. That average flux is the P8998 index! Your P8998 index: 16.8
